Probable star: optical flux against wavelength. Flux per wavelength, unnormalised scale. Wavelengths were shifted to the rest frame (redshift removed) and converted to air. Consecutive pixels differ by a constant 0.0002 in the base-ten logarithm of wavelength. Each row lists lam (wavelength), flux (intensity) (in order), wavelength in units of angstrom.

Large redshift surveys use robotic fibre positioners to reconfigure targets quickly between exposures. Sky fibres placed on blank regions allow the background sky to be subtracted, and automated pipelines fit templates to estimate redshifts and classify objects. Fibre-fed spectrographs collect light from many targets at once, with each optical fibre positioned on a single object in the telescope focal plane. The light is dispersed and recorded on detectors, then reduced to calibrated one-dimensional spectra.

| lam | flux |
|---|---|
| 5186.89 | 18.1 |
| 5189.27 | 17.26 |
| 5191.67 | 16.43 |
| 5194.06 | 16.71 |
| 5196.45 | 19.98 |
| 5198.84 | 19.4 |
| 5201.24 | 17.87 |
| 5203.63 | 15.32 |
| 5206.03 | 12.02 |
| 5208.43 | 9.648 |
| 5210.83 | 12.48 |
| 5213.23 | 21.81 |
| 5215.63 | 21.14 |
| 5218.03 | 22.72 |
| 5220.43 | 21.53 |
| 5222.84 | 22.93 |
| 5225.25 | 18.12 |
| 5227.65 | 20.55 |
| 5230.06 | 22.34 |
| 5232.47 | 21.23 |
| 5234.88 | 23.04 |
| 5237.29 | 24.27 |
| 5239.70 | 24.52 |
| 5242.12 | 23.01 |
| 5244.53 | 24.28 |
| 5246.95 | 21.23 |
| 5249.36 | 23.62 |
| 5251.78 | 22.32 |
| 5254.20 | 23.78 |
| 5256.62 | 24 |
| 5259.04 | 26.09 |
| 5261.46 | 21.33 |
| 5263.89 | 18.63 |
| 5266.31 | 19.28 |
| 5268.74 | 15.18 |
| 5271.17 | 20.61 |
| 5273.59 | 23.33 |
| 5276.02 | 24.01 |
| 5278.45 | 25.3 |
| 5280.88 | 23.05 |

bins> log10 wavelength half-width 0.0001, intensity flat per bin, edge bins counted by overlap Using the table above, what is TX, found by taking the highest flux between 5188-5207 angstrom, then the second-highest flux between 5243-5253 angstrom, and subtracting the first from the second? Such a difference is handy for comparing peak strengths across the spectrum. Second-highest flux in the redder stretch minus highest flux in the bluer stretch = 3.6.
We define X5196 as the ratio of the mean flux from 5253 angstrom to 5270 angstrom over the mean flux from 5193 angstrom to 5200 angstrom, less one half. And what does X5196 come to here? 0.63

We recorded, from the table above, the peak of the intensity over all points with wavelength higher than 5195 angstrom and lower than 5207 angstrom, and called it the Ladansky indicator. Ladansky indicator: 19.98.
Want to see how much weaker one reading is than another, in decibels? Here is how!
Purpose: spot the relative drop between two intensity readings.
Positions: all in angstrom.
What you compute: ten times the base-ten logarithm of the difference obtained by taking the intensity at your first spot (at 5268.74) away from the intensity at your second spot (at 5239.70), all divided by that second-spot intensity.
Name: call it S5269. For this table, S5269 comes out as -4.2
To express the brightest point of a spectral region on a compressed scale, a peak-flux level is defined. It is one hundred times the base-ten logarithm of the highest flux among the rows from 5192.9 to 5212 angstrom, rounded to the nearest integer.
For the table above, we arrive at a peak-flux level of 130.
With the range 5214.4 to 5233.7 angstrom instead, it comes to 136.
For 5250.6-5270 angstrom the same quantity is 142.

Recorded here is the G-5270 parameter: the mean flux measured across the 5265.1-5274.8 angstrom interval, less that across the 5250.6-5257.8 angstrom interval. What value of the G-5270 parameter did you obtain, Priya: -4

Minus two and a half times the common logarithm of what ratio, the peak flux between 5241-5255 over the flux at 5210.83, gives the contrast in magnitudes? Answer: -0.72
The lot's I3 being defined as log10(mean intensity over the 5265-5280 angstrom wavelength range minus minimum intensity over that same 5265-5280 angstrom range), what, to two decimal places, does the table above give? 0.79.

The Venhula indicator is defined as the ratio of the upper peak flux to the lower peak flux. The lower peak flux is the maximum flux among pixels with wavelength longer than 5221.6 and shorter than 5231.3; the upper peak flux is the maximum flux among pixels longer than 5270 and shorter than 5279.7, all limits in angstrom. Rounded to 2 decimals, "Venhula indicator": 1.10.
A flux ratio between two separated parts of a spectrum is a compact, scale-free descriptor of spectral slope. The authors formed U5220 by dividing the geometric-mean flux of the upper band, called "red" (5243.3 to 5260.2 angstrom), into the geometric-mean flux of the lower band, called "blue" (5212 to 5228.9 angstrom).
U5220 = 0.9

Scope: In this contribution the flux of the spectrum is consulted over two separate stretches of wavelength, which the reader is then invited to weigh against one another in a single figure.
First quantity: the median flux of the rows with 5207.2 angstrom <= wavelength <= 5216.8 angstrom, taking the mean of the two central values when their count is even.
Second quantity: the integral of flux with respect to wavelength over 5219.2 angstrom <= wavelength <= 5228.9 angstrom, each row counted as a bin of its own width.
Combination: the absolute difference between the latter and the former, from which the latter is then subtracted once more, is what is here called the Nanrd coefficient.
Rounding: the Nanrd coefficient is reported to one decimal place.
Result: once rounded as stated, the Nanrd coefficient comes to -16.8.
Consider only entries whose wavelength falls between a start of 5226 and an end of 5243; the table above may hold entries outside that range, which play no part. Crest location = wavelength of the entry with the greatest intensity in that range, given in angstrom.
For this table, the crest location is 5239.70 angstrom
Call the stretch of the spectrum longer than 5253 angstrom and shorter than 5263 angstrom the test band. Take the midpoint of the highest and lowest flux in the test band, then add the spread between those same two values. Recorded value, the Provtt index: 28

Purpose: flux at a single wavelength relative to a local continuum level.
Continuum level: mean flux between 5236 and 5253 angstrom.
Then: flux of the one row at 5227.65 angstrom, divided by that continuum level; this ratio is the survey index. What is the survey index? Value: 0.88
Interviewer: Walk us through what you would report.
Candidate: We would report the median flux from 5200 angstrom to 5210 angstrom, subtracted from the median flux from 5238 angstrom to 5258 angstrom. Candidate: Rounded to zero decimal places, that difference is 10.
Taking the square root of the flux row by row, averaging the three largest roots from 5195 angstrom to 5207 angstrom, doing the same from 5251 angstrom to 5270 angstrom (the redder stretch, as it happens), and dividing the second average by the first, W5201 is 1.14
